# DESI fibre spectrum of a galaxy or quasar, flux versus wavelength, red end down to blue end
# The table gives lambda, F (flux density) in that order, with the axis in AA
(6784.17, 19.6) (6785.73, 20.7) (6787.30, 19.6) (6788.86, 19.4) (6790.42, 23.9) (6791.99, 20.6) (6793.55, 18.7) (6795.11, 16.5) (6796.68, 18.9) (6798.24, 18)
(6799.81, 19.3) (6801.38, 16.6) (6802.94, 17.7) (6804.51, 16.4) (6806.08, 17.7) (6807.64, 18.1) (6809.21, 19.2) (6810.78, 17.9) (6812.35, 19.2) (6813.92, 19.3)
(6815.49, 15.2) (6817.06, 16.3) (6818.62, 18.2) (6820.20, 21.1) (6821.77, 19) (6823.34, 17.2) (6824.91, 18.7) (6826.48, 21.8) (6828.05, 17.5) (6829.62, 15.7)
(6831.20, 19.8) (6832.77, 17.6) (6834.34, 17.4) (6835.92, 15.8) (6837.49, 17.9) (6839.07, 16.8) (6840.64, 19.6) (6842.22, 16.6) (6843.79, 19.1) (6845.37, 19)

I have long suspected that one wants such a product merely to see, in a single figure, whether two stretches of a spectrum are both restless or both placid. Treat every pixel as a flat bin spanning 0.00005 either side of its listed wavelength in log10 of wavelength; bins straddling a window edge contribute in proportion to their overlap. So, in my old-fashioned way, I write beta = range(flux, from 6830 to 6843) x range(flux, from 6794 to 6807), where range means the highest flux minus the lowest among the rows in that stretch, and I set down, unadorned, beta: 12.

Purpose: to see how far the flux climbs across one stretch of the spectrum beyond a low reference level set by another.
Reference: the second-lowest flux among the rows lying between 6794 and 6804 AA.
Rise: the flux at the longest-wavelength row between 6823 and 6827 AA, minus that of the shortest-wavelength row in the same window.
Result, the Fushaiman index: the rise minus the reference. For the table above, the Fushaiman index -12.0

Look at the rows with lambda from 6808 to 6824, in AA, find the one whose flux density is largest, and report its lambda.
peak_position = 6820.20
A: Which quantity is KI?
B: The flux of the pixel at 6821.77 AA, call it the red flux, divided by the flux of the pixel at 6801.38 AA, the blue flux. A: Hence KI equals 1.14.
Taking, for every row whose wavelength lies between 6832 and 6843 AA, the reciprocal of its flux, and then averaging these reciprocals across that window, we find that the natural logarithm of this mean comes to -2.85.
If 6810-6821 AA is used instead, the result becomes -2.89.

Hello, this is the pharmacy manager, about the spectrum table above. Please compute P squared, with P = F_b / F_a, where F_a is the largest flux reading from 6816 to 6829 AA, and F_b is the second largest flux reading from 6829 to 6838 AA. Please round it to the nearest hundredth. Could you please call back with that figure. 0.67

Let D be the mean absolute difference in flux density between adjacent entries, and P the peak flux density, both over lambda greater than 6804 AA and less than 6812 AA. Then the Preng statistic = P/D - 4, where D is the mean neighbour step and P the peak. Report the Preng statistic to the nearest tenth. 14.7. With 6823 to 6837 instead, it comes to 5.3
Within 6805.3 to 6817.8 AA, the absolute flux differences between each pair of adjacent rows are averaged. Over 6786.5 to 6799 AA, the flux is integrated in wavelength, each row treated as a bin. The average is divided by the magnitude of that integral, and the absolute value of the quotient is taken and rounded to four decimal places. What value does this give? 0.0055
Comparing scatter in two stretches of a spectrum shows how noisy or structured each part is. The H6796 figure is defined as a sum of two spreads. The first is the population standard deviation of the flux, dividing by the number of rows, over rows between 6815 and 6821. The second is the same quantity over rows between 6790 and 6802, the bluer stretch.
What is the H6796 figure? 4.5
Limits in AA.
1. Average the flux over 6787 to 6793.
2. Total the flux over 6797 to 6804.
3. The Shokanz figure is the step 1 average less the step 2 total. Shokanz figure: -50.7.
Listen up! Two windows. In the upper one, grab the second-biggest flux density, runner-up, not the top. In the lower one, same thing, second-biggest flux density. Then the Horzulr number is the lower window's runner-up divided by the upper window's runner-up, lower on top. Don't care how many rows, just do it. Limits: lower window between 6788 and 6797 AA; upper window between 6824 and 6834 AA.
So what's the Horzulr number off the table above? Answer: 1.04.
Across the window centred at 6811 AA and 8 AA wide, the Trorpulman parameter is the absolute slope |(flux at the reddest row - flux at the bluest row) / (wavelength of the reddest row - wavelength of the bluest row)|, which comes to 0.19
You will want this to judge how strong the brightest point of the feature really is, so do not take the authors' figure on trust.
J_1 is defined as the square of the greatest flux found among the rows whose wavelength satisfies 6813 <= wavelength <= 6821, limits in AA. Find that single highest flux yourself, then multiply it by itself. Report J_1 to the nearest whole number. 445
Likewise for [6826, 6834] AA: 475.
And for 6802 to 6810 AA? 369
